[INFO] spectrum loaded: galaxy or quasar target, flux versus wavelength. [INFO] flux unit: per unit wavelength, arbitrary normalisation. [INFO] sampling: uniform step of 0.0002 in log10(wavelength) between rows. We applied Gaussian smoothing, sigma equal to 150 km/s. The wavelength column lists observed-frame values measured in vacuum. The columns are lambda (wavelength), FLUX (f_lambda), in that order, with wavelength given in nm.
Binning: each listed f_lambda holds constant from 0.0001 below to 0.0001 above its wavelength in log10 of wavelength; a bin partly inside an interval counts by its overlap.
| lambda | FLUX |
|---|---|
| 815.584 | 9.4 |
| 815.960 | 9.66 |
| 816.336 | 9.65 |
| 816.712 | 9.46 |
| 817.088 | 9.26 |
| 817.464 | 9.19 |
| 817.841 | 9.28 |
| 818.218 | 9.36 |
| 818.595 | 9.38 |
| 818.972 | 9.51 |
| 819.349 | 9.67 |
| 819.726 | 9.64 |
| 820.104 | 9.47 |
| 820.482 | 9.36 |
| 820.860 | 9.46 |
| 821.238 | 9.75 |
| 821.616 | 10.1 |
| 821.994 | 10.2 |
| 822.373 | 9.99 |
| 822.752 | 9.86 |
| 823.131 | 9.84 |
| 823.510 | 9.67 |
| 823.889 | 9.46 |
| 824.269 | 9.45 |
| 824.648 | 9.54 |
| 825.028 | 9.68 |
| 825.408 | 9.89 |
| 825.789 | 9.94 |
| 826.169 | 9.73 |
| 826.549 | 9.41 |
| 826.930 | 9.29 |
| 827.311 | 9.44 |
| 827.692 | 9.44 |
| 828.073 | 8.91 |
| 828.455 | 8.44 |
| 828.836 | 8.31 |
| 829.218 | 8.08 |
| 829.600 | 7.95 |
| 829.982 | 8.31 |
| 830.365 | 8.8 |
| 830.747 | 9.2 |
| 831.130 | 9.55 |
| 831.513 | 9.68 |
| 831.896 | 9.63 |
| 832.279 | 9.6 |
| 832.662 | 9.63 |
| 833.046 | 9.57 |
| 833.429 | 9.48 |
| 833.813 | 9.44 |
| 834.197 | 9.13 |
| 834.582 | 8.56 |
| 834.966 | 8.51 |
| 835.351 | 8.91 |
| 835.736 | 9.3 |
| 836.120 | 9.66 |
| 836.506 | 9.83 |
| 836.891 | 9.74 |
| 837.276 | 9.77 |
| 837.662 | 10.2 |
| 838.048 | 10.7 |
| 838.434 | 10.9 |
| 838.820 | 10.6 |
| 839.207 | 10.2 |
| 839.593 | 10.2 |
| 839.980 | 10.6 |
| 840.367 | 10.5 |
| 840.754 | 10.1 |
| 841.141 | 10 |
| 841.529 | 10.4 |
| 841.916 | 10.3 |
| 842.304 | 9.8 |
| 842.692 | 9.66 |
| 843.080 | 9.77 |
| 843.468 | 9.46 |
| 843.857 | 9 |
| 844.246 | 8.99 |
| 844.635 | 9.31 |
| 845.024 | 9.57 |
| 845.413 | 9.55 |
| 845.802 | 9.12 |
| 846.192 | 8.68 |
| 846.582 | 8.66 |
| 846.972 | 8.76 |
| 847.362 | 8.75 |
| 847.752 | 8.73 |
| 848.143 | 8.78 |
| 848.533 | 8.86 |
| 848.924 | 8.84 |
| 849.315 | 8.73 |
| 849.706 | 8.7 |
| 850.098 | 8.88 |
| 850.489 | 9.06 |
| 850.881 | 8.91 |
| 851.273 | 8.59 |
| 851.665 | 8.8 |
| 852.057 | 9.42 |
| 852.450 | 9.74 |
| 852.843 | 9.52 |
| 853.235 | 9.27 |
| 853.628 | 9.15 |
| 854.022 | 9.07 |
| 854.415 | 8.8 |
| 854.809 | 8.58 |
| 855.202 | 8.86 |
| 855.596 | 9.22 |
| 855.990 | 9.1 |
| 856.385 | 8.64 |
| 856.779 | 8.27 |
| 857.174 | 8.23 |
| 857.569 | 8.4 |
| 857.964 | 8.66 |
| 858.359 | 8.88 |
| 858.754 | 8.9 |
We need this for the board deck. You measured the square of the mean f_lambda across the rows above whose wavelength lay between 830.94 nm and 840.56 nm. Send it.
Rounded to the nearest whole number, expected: 95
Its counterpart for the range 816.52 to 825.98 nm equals 92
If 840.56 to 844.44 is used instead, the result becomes 95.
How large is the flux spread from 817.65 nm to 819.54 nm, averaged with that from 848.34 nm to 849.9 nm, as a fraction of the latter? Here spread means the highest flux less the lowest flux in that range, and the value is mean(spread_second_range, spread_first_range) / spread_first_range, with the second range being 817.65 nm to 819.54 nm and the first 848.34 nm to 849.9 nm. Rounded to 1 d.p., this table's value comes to 1.7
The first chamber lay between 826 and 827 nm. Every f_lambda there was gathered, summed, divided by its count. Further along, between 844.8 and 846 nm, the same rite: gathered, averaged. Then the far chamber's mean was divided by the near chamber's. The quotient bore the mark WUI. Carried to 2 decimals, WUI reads 0.99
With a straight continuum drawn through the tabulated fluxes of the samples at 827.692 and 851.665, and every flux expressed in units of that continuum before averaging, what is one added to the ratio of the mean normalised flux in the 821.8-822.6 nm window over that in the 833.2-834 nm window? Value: 2.03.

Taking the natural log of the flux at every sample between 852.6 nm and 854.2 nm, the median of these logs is 2.22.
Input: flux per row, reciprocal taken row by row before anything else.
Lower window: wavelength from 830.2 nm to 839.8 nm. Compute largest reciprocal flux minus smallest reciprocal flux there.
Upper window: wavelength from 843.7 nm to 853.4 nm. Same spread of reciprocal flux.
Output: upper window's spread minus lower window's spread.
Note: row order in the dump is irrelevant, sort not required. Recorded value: -0.012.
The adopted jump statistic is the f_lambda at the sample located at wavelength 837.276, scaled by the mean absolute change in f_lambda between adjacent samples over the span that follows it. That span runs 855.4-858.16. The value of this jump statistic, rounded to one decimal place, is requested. 41.3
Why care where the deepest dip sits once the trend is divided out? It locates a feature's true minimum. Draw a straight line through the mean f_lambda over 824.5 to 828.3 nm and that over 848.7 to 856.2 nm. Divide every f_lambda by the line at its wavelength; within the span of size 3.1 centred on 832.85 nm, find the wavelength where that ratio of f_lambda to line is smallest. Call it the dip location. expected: 834.197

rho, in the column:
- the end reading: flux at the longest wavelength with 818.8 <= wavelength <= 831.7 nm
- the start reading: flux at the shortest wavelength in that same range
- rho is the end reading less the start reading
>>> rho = 0.2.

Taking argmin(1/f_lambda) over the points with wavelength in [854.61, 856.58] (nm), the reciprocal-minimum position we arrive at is 855.596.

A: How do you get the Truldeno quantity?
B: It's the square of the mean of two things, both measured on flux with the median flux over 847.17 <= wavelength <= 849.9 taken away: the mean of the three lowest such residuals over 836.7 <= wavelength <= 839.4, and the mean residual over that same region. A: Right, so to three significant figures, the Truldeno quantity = 1.83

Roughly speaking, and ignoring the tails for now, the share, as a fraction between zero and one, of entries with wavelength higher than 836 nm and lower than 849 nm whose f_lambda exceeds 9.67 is 0.5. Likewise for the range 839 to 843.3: 0.9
